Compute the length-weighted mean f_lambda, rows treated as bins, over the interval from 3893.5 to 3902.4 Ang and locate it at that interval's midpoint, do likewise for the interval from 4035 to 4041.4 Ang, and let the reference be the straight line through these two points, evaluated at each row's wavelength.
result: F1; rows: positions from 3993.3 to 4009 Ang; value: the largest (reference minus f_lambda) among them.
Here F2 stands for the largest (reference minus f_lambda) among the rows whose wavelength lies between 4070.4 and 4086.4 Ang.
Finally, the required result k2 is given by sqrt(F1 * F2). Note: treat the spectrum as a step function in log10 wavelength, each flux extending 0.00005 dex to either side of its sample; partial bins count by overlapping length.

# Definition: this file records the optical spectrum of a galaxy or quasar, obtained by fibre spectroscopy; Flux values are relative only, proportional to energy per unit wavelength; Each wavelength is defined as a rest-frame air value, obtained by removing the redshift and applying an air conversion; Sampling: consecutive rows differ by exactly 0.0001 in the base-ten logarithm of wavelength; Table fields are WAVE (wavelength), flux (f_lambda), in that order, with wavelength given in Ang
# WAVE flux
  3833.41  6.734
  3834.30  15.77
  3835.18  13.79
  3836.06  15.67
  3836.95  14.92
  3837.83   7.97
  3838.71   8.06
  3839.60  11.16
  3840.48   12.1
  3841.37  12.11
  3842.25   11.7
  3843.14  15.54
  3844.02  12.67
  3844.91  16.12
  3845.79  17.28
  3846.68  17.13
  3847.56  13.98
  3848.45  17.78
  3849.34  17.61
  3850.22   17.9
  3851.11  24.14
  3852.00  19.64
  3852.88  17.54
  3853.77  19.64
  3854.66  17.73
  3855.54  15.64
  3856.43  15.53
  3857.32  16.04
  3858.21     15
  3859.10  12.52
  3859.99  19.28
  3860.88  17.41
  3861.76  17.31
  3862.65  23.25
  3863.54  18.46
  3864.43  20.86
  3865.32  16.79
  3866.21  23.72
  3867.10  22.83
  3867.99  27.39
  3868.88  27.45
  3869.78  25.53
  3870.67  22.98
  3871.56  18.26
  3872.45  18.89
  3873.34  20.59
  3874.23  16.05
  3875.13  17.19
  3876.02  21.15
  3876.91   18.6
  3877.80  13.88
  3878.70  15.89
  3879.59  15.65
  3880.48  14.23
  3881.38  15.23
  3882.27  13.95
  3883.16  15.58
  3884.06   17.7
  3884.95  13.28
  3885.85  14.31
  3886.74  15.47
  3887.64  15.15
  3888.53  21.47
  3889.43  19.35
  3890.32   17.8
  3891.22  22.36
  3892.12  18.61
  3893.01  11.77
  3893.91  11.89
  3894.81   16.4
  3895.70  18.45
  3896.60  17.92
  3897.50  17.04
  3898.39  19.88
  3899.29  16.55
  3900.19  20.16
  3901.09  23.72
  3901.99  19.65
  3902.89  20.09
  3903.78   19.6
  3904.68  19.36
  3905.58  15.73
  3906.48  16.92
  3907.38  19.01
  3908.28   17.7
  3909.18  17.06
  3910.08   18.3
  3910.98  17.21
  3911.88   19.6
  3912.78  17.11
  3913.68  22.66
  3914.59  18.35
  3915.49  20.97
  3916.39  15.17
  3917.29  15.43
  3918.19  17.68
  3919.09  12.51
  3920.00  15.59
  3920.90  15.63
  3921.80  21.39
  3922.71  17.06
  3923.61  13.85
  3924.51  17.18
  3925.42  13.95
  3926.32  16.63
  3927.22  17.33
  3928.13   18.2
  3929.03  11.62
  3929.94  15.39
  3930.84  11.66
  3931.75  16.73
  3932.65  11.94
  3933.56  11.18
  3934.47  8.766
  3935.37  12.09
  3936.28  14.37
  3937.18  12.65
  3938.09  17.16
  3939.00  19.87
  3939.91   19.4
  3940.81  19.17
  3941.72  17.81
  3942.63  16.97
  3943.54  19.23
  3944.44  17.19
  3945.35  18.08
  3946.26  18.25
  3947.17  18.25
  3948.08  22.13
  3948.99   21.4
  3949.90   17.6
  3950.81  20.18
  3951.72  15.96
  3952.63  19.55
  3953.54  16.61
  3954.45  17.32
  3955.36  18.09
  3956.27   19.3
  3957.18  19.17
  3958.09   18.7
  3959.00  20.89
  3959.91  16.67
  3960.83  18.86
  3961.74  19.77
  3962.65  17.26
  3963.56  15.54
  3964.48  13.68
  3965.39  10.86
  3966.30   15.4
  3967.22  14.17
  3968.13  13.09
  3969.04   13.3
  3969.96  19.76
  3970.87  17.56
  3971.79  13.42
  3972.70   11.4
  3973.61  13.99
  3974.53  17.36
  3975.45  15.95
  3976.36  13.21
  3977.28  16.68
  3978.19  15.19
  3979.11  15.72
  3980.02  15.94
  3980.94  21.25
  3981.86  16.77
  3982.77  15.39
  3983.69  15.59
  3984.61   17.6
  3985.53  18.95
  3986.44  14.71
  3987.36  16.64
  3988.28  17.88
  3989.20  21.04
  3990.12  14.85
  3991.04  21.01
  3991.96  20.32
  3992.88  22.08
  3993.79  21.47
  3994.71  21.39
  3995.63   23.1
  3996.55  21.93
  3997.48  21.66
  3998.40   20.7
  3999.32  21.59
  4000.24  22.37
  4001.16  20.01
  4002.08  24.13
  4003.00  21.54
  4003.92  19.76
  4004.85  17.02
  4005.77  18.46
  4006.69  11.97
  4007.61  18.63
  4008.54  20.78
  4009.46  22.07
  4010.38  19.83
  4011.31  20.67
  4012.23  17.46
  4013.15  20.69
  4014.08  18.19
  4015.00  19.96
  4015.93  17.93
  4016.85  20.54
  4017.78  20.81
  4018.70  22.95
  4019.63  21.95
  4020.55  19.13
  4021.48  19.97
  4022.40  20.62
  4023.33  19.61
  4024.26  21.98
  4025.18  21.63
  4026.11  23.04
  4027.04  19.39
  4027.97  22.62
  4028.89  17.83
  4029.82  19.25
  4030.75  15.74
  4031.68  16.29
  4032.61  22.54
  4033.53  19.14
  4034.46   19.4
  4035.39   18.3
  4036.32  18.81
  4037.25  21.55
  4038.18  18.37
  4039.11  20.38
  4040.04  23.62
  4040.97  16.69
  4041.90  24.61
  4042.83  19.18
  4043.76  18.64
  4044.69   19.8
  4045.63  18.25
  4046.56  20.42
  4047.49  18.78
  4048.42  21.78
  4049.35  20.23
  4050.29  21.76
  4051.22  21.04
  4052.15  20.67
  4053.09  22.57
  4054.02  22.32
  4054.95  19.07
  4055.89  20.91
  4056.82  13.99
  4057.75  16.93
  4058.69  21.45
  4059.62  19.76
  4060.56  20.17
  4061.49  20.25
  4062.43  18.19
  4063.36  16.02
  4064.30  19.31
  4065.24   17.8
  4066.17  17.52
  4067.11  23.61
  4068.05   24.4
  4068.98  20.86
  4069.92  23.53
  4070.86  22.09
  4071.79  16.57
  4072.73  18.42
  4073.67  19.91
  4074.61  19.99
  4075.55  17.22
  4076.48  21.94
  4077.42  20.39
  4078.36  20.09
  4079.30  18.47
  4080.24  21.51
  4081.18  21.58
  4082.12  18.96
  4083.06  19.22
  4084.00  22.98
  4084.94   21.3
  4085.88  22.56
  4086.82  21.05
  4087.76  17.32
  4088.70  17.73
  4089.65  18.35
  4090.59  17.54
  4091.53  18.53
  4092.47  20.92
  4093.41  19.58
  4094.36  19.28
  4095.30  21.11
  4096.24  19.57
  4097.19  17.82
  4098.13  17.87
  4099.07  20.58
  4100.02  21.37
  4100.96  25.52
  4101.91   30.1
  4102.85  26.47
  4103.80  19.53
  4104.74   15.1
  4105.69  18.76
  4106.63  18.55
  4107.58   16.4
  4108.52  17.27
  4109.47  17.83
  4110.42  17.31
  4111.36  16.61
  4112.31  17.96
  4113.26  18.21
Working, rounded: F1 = 7.4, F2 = 3.5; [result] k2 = 5.1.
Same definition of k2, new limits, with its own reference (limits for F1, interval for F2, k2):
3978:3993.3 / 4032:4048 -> 3.7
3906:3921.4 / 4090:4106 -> 5.6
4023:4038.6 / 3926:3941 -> 6.2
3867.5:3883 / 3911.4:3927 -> 4.9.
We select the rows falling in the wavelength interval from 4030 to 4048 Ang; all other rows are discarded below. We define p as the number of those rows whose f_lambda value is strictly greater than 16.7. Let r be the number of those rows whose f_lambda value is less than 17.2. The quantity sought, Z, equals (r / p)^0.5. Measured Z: 0.43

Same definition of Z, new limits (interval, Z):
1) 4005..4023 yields 0.24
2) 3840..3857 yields 1.00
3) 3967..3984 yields 1.73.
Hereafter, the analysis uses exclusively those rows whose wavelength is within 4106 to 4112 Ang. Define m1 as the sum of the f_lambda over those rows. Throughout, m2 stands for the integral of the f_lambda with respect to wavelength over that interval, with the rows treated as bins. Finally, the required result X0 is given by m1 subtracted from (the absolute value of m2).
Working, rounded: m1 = 104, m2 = 104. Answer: 0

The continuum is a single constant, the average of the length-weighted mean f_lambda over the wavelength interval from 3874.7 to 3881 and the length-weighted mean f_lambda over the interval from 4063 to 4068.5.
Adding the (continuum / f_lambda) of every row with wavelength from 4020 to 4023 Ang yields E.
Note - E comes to 2.75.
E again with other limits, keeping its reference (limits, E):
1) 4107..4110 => 3.19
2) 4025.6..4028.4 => 2.54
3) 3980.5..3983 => 3.13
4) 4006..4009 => 3.38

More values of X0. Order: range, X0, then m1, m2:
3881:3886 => -15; 90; 75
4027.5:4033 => -10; 114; 104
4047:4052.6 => -8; 124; 116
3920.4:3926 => -7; 99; 92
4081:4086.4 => -13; 127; 114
